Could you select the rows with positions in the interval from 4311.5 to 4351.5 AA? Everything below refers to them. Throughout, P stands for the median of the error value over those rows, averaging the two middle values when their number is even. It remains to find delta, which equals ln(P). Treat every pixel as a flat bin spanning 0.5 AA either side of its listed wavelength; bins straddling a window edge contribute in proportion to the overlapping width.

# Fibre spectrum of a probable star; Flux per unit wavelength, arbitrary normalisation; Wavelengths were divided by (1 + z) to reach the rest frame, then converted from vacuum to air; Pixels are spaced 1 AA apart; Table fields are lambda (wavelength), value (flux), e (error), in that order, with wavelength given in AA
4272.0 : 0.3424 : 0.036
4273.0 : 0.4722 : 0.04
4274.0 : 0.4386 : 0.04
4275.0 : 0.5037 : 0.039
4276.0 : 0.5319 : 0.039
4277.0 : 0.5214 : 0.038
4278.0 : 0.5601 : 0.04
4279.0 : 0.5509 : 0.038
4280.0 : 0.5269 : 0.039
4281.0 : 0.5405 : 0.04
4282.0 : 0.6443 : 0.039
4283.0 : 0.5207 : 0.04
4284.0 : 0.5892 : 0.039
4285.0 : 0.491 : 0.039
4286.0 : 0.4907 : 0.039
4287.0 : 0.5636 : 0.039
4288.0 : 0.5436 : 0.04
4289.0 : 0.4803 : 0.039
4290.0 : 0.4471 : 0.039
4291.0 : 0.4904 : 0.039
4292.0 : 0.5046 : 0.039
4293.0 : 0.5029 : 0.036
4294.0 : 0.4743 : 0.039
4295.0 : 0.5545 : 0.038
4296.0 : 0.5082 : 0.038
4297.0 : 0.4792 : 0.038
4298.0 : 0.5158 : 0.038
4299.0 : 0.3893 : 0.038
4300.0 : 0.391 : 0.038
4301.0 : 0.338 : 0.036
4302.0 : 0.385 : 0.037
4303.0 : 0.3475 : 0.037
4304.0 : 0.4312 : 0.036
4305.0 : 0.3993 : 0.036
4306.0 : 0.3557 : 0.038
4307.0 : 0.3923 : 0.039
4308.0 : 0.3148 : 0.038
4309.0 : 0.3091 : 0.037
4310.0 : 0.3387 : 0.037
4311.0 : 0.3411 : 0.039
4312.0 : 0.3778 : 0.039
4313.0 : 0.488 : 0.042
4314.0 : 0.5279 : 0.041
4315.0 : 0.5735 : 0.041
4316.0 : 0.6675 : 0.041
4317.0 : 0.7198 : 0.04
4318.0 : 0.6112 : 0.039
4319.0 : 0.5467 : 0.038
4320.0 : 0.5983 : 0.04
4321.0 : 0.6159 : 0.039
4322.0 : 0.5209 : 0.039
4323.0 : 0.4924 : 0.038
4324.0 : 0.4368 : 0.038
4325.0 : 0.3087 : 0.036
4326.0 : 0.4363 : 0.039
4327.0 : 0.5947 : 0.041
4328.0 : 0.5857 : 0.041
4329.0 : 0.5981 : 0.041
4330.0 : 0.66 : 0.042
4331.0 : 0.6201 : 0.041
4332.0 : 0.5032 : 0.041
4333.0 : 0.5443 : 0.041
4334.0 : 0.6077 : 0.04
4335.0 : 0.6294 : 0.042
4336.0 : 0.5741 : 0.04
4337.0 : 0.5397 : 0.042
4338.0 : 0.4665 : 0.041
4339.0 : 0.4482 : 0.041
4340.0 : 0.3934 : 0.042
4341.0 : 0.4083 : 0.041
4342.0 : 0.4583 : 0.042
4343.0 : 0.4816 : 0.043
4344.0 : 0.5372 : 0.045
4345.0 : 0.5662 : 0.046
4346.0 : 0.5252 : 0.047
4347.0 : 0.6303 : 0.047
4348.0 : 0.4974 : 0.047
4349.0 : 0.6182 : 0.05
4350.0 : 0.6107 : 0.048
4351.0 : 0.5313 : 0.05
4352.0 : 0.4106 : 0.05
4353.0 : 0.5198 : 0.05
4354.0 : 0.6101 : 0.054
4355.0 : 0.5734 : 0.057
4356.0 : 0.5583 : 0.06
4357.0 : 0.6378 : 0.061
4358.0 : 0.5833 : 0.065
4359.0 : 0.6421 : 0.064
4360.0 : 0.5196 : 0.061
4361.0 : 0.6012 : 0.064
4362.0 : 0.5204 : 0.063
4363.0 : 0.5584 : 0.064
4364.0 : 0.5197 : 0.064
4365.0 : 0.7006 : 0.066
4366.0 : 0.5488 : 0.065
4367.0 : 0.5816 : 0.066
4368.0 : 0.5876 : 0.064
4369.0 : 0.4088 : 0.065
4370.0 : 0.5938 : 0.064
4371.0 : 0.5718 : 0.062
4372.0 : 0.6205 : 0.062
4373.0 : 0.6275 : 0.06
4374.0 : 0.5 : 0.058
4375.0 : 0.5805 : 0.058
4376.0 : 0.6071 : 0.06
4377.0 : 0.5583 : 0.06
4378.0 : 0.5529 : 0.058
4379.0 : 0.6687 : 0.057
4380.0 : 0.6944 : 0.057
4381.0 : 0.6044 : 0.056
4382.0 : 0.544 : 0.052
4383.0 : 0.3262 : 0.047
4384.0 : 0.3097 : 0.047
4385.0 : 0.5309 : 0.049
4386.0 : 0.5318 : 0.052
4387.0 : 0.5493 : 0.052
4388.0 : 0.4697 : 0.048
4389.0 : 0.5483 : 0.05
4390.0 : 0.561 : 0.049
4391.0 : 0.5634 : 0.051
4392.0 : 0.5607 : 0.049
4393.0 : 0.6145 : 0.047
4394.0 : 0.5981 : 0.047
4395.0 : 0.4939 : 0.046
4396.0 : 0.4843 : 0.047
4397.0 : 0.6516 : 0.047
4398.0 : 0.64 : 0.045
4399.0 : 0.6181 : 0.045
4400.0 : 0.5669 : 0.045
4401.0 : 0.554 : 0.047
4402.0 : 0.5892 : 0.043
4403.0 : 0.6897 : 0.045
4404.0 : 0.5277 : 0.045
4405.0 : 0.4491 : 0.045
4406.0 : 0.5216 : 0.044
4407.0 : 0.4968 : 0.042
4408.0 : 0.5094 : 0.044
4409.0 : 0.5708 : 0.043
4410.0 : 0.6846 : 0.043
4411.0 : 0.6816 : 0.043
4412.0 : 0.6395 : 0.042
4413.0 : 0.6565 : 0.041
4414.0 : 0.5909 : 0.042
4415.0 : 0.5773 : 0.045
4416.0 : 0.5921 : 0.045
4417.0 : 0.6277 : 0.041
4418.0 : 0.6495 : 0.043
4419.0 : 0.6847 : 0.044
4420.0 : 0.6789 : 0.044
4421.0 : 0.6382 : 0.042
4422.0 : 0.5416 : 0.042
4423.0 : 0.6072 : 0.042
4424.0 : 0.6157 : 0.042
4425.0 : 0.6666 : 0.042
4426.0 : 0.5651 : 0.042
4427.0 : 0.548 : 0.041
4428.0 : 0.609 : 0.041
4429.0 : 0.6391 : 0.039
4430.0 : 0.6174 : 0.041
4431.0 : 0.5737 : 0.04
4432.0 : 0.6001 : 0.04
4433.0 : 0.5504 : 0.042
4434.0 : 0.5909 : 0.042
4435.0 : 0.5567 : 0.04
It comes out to -3.19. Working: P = 0.041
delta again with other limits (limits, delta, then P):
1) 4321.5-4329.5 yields -3.24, 0.039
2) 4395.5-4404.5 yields -3.10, 0.045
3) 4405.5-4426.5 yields -3.17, 0.042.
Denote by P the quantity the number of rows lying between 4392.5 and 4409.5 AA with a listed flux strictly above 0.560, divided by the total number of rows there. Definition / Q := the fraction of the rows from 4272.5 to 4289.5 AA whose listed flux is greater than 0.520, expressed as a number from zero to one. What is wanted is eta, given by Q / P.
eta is 1.2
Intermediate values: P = 0.53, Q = 0.6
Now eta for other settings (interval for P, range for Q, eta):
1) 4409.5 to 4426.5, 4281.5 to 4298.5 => 0.4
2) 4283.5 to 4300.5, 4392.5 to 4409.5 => 6.0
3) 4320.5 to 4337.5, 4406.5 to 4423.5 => 1.7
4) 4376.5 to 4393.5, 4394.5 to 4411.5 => 1.7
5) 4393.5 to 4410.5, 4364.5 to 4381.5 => 1.7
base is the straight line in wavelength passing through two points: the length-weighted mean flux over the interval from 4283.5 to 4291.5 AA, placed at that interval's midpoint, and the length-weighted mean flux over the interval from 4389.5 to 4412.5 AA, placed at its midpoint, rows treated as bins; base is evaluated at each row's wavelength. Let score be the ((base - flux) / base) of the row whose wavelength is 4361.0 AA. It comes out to -0.09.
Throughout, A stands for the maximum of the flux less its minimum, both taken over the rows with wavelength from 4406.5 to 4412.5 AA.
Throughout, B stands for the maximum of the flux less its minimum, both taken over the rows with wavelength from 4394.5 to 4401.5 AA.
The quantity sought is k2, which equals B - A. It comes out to -0.02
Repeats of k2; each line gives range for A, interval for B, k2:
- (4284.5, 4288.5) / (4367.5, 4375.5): 0.15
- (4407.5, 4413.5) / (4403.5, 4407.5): -0.10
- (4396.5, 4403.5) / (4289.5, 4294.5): -0.08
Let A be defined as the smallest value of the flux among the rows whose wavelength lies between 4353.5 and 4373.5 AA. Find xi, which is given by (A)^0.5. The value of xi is 0.64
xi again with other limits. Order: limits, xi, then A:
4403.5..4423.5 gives 0.67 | 0.4491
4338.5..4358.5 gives 0.63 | 0.3934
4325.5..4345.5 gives 0.63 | 0.3934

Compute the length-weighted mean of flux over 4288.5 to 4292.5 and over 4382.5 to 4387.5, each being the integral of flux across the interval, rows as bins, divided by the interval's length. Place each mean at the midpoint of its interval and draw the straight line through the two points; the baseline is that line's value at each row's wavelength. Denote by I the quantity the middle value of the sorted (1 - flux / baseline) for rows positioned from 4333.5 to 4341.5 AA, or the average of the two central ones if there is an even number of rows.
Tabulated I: -0.08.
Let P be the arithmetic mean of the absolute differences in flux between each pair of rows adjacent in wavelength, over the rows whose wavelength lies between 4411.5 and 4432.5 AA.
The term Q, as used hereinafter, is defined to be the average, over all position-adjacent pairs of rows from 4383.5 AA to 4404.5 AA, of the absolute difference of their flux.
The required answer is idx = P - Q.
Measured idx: -0.02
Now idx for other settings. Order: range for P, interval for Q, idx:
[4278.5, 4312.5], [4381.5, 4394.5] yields -0.01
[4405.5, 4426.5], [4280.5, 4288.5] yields -0.03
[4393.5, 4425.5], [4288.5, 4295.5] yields 0.02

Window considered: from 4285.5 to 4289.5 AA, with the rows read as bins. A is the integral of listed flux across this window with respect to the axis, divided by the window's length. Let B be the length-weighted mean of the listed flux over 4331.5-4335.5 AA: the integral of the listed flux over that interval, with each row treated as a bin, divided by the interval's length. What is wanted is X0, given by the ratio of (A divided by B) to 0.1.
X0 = 9.1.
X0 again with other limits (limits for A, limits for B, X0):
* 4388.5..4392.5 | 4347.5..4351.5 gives 9.9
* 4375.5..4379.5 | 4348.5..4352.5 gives 11.0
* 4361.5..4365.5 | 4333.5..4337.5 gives 9.8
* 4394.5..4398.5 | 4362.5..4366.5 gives 9.8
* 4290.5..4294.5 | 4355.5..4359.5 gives 8.1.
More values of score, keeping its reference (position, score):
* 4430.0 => -0.04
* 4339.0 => 0.17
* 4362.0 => 0.06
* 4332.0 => 0.06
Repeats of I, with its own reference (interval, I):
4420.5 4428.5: -0.39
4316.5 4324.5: -0.22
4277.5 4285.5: -0.13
